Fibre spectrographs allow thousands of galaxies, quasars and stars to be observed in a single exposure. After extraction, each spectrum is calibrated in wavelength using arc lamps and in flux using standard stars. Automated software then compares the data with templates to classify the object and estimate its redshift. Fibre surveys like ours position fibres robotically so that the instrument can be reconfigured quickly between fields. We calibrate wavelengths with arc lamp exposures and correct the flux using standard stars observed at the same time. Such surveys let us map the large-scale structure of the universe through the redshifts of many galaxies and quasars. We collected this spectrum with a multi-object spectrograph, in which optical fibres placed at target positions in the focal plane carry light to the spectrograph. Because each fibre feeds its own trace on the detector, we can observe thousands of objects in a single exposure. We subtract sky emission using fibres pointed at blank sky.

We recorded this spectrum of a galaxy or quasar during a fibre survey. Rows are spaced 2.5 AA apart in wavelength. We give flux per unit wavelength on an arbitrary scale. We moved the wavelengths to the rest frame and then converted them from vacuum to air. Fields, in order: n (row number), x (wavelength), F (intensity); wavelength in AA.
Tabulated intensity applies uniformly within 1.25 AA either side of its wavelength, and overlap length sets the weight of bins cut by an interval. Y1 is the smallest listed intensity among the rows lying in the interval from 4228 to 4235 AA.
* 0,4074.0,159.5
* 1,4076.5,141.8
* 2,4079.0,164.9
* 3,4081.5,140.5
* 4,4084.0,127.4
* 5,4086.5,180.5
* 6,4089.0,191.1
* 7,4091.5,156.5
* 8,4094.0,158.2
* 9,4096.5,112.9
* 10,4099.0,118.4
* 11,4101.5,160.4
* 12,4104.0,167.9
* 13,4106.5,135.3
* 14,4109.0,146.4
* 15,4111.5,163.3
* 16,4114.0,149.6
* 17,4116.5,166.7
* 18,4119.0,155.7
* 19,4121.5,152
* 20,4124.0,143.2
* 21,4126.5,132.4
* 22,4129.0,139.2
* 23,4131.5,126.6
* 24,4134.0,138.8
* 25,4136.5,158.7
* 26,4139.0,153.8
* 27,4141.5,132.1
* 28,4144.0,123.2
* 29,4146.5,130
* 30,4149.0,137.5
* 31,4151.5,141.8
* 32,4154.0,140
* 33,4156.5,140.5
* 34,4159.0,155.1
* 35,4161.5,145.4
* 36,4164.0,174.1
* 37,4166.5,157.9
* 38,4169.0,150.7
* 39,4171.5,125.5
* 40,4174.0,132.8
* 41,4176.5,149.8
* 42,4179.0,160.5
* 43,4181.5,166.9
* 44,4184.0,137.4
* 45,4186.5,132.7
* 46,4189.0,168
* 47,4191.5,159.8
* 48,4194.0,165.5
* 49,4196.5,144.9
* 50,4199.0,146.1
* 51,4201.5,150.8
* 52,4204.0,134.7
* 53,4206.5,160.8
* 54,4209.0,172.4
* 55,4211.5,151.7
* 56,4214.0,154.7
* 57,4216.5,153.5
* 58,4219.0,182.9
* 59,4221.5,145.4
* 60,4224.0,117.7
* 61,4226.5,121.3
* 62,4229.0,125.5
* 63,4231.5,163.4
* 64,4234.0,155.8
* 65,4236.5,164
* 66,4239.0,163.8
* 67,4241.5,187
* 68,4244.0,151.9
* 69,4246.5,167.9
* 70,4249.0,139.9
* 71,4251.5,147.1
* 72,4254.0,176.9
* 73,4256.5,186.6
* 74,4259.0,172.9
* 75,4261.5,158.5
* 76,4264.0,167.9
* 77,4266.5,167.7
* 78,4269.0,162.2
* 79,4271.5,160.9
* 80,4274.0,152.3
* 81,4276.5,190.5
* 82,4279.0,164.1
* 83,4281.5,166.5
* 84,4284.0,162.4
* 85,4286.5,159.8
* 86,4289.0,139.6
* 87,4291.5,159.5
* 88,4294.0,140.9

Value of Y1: 125.5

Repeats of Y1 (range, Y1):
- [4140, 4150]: 123.2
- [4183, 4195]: 132.7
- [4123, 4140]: 126.6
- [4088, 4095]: 156.5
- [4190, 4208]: 134.7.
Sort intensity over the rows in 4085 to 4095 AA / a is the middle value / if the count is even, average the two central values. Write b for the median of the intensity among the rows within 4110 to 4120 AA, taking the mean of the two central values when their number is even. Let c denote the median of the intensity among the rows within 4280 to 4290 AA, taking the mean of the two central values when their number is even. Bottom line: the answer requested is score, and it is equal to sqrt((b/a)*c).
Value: 12.3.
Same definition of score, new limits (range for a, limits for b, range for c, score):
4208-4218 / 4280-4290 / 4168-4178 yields 12.2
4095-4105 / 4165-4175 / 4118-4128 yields 12.3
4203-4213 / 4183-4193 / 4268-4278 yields 12.4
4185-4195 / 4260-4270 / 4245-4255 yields 12.6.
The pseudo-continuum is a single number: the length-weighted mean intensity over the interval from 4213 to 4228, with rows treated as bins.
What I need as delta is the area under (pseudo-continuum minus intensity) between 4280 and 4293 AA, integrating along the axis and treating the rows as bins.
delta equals -155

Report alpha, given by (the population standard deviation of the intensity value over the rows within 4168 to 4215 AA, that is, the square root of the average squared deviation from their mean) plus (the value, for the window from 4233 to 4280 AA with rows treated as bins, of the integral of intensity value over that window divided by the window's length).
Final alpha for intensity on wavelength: 178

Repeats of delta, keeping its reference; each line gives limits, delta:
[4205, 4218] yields -172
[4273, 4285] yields -266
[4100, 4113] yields -110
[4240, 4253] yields -179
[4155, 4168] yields -115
